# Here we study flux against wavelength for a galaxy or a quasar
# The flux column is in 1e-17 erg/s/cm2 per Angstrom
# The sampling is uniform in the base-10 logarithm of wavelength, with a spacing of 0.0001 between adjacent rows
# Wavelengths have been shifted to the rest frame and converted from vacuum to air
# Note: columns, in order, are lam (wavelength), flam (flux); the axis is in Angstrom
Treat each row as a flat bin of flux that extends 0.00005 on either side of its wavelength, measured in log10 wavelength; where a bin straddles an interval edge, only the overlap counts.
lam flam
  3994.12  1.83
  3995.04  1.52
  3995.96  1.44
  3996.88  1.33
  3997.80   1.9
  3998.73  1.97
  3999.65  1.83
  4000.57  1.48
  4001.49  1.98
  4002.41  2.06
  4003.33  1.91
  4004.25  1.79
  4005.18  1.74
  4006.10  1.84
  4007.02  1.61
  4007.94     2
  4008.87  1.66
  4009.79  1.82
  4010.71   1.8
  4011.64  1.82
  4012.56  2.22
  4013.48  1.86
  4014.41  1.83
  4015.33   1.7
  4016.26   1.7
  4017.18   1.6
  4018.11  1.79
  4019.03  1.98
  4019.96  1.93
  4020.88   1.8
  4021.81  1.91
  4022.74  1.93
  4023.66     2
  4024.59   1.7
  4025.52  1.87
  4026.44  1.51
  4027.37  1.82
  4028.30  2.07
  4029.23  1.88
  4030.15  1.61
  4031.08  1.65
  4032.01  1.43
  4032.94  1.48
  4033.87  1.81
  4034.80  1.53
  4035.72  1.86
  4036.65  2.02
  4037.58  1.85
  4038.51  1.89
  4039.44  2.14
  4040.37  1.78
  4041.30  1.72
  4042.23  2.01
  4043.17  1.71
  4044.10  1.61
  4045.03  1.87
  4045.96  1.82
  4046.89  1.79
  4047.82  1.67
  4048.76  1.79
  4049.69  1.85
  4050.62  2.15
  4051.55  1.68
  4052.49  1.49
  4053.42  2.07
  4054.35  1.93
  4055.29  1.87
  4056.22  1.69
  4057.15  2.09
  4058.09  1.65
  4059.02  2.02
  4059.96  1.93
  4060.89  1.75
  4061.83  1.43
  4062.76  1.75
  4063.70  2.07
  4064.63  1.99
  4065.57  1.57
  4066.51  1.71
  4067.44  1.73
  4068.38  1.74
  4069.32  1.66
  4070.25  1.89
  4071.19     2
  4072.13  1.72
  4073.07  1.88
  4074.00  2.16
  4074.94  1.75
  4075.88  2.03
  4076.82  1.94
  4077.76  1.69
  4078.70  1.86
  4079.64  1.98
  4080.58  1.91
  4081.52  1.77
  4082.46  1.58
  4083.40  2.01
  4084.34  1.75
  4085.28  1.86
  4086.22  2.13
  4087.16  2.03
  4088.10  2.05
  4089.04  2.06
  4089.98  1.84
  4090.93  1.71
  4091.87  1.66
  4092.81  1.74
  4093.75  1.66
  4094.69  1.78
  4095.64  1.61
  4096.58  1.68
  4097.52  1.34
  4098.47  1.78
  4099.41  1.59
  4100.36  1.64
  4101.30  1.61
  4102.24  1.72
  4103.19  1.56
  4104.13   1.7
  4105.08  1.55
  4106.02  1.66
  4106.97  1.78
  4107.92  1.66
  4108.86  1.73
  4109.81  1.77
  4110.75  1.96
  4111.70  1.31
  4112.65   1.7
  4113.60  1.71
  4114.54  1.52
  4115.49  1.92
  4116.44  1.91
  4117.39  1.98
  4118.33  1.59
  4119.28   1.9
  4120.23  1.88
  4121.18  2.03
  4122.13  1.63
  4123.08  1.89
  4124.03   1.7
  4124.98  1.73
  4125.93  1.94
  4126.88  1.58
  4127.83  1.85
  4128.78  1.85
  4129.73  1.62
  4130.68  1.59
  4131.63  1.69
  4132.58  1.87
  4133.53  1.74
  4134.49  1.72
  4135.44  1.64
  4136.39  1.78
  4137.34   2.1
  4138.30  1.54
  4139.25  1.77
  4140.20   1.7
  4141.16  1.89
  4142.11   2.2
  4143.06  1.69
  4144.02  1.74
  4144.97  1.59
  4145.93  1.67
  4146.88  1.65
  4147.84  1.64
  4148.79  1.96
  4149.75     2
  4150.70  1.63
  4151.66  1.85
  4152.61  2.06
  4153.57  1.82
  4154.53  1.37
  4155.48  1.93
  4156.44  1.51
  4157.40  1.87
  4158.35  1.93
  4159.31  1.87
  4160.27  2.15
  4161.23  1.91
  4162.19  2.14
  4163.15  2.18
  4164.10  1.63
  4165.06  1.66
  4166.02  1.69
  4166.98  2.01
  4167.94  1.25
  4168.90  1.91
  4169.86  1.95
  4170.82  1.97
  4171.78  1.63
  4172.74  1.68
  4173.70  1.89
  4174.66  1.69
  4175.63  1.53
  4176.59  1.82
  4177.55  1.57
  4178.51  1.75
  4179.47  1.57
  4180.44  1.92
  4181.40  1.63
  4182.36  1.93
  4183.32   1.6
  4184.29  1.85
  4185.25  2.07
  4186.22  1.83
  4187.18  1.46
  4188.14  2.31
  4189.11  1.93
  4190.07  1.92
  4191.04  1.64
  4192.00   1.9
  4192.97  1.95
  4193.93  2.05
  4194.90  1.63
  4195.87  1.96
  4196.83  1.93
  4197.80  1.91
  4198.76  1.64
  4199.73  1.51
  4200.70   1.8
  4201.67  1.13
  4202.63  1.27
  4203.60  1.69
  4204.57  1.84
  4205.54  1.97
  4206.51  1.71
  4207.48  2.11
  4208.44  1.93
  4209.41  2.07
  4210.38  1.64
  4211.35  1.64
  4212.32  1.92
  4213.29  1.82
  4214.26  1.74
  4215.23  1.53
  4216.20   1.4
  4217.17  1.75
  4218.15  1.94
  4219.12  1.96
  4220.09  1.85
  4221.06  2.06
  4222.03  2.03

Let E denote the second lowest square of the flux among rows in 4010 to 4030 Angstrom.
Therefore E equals 2.56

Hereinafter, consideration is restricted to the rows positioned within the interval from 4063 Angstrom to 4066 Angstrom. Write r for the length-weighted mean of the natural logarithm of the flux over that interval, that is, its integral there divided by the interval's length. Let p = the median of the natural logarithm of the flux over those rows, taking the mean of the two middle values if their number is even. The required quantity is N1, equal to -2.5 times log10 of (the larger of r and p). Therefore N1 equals 0.41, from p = 0.688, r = 0.62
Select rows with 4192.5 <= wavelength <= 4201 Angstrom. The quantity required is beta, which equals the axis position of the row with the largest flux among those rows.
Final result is 4193.93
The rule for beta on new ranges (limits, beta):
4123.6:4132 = 4125.93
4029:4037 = 4036.65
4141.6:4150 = 4142.11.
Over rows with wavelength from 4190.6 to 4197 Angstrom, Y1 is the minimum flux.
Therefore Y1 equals 1.63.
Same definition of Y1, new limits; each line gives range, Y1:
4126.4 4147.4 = 1.54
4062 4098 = 1.34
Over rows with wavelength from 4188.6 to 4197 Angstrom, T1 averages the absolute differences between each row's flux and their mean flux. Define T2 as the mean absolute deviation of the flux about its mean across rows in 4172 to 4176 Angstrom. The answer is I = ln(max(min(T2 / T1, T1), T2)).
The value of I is -2.2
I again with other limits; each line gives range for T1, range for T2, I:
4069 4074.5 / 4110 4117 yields -1.7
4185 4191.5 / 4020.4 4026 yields -1.6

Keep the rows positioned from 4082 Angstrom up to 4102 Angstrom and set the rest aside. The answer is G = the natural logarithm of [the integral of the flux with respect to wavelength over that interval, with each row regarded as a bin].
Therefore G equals 3.57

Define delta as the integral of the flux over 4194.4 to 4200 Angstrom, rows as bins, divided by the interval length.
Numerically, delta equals 1.77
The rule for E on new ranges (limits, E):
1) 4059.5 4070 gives 2.46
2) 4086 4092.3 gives 2.92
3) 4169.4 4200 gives 2.28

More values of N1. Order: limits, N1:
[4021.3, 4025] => 0.46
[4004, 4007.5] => 0.61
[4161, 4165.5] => 0.47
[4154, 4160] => 0.51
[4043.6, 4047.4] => 0.57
